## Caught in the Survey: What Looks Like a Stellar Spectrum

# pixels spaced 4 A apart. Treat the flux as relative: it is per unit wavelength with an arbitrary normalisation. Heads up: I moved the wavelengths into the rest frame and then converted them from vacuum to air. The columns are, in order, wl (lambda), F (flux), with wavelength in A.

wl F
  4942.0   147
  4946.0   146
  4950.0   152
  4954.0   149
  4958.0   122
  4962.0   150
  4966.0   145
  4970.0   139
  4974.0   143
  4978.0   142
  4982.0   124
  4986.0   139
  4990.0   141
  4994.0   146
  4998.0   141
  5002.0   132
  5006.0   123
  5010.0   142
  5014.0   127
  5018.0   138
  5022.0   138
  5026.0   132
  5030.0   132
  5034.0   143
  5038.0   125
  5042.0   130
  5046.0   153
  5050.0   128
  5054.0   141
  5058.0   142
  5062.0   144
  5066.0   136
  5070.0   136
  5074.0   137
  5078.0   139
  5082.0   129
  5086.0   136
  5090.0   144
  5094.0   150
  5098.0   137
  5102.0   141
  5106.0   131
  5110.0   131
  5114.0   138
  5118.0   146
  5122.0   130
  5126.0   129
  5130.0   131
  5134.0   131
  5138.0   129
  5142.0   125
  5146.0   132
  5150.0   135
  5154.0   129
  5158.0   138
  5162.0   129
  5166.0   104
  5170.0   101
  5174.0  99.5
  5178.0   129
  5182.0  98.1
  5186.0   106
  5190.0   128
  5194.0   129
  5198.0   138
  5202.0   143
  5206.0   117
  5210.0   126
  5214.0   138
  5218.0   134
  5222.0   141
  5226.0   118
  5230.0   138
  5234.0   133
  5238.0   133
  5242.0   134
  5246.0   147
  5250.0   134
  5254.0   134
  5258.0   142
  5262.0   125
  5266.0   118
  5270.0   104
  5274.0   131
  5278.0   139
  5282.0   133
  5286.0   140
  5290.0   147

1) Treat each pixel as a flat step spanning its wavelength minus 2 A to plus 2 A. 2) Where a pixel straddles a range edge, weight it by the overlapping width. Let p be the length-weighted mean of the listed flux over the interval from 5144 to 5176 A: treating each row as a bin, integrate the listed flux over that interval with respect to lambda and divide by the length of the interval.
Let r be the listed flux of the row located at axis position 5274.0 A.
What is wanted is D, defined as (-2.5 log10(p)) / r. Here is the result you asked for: -0.0397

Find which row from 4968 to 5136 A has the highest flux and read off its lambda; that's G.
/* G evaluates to 5046.0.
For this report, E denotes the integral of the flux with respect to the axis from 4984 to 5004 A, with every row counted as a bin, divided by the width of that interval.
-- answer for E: 140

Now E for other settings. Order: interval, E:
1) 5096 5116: 136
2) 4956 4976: 140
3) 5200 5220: 132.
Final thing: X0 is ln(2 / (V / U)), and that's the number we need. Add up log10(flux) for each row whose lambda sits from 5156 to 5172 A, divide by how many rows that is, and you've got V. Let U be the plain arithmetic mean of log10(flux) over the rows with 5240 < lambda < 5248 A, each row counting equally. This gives 0.731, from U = 2.15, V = 2.07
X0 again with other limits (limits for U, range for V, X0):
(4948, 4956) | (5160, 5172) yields 0.756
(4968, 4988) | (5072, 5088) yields 0.696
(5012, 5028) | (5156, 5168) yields 0.711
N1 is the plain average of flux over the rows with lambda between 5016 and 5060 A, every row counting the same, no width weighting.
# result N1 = 137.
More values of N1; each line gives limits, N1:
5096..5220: 128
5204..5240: 131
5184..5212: 127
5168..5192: 110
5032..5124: 138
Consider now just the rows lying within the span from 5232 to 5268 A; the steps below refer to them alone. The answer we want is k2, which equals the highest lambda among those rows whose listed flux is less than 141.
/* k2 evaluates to 5266.0 A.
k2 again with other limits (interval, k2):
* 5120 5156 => 5154.0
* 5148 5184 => 5182.0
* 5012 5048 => 5042.0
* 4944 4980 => 4970.0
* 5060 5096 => 5086.0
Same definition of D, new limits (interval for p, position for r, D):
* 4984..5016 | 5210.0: -0.0424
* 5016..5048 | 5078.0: -0.0384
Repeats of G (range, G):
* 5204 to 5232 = 5222.0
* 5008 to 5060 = 5046.0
